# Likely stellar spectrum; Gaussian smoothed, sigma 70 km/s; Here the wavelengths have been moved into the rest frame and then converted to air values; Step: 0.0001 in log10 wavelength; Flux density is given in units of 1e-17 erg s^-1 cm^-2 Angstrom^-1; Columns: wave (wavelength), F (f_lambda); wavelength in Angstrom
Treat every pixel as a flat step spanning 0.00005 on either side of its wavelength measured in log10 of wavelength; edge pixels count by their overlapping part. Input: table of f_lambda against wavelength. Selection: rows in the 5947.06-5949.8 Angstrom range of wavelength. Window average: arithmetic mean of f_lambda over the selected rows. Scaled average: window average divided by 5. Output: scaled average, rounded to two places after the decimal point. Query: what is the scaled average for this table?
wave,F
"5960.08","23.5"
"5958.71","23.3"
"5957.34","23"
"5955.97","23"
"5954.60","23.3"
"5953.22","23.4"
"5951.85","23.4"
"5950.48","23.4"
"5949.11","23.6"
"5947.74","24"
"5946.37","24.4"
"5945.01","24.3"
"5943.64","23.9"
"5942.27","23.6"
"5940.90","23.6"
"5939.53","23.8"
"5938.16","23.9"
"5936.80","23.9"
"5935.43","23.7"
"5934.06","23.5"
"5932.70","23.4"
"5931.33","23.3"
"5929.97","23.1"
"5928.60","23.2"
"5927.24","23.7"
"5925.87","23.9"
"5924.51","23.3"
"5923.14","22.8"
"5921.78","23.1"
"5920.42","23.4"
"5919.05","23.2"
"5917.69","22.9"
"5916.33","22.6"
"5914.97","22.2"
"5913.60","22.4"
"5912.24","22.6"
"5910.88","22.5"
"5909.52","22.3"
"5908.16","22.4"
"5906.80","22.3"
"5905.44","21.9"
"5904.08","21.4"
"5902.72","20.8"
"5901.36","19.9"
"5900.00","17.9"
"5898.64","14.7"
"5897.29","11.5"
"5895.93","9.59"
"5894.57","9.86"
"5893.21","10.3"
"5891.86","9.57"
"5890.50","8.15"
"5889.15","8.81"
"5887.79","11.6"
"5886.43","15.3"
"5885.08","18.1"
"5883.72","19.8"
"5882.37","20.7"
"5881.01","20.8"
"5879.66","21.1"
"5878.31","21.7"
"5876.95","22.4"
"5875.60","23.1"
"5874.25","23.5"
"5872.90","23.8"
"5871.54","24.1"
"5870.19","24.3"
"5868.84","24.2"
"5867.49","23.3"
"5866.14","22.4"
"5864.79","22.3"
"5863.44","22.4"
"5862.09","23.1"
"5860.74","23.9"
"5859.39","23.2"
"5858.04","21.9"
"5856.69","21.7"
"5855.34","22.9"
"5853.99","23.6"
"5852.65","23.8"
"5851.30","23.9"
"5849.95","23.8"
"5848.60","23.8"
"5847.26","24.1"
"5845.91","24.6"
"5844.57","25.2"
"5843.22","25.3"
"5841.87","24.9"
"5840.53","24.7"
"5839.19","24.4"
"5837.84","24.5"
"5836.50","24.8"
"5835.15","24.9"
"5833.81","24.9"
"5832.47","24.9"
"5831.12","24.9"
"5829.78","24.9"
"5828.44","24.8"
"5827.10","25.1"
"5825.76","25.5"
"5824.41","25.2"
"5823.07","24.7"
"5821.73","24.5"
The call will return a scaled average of 4.76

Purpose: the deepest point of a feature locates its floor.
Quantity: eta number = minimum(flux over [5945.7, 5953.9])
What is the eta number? 23.4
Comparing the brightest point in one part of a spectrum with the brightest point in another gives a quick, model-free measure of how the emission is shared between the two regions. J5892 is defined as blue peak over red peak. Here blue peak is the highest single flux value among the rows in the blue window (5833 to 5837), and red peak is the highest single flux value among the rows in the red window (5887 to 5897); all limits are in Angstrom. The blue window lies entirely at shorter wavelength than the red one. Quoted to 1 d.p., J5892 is 2.1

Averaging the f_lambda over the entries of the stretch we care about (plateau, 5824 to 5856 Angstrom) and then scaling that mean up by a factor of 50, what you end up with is 1228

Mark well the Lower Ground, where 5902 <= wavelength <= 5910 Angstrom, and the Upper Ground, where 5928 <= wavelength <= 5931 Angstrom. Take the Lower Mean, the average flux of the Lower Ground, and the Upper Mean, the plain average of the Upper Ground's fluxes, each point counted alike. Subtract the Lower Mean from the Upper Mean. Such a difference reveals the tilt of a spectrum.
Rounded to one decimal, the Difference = 1.3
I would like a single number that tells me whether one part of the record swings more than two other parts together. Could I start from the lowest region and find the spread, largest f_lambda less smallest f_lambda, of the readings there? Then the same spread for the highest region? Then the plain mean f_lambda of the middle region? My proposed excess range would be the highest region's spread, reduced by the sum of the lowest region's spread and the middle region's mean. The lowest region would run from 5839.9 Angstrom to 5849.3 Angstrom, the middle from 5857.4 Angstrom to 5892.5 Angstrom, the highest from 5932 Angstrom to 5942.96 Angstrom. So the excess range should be -21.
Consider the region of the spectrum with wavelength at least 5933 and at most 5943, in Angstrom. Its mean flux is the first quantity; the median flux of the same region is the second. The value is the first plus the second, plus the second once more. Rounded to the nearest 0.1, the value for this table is 71.1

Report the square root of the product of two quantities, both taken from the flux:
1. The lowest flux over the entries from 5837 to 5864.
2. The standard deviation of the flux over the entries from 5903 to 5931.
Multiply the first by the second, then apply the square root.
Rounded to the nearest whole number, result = 4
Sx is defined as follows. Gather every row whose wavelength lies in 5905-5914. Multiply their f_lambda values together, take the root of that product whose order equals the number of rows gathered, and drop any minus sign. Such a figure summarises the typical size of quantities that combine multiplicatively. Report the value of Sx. 22.3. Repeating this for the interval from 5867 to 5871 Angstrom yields 23.9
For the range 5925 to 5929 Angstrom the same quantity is 23.6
